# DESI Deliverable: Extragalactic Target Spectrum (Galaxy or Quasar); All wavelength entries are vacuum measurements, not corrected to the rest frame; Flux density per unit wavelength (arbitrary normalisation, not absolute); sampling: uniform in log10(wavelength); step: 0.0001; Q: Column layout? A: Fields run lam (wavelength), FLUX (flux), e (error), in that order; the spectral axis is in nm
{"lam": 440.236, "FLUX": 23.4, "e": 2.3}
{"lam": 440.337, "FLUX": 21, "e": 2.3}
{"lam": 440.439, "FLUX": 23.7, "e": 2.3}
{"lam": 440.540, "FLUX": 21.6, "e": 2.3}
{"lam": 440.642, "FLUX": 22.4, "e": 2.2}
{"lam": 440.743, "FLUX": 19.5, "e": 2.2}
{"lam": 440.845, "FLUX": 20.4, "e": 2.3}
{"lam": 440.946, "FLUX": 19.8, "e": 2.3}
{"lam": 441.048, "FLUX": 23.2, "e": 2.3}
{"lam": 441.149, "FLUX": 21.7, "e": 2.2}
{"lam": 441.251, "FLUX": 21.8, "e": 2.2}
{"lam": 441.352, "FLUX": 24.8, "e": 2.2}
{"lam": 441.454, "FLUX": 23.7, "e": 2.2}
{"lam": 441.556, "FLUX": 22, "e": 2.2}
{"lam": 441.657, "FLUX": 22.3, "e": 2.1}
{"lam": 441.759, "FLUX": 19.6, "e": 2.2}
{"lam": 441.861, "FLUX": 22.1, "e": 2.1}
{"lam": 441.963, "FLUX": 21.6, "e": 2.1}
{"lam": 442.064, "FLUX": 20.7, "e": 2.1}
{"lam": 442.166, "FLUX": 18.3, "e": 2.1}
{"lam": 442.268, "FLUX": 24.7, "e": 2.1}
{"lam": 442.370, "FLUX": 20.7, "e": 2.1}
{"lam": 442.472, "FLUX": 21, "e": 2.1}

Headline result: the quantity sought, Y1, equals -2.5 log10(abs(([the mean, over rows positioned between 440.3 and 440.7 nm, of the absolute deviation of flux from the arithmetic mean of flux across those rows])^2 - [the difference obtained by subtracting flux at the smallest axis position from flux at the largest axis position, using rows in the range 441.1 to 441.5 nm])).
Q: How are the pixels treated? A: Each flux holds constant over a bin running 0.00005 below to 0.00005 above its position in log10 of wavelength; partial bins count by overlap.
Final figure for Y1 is -0.2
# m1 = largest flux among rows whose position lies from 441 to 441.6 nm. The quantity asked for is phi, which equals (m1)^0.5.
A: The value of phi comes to 4.98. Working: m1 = 24.8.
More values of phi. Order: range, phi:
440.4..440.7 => 4.87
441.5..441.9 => 4.72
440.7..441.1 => 4.82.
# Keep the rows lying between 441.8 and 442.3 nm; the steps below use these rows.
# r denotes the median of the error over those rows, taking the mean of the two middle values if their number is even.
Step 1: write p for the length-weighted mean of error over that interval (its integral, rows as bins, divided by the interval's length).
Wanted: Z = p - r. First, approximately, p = 2.10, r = 2.10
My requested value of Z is 0.001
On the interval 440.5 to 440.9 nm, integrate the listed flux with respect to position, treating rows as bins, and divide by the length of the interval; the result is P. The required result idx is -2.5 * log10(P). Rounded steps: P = 20.9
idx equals -3.30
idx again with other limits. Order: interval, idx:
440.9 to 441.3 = -3.34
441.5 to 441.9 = -3.33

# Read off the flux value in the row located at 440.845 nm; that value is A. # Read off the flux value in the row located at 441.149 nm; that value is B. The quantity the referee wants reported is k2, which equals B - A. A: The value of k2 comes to 1.3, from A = 20.4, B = 21.7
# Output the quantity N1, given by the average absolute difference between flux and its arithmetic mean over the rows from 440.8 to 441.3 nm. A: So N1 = 1.02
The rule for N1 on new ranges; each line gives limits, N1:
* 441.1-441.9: 1.01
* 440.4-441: 1.33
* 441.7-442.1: 0.85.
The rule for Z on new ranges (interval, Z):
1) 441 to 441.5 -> 0.022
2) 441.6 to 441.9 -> 0.037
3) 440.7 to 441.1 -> -0.023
